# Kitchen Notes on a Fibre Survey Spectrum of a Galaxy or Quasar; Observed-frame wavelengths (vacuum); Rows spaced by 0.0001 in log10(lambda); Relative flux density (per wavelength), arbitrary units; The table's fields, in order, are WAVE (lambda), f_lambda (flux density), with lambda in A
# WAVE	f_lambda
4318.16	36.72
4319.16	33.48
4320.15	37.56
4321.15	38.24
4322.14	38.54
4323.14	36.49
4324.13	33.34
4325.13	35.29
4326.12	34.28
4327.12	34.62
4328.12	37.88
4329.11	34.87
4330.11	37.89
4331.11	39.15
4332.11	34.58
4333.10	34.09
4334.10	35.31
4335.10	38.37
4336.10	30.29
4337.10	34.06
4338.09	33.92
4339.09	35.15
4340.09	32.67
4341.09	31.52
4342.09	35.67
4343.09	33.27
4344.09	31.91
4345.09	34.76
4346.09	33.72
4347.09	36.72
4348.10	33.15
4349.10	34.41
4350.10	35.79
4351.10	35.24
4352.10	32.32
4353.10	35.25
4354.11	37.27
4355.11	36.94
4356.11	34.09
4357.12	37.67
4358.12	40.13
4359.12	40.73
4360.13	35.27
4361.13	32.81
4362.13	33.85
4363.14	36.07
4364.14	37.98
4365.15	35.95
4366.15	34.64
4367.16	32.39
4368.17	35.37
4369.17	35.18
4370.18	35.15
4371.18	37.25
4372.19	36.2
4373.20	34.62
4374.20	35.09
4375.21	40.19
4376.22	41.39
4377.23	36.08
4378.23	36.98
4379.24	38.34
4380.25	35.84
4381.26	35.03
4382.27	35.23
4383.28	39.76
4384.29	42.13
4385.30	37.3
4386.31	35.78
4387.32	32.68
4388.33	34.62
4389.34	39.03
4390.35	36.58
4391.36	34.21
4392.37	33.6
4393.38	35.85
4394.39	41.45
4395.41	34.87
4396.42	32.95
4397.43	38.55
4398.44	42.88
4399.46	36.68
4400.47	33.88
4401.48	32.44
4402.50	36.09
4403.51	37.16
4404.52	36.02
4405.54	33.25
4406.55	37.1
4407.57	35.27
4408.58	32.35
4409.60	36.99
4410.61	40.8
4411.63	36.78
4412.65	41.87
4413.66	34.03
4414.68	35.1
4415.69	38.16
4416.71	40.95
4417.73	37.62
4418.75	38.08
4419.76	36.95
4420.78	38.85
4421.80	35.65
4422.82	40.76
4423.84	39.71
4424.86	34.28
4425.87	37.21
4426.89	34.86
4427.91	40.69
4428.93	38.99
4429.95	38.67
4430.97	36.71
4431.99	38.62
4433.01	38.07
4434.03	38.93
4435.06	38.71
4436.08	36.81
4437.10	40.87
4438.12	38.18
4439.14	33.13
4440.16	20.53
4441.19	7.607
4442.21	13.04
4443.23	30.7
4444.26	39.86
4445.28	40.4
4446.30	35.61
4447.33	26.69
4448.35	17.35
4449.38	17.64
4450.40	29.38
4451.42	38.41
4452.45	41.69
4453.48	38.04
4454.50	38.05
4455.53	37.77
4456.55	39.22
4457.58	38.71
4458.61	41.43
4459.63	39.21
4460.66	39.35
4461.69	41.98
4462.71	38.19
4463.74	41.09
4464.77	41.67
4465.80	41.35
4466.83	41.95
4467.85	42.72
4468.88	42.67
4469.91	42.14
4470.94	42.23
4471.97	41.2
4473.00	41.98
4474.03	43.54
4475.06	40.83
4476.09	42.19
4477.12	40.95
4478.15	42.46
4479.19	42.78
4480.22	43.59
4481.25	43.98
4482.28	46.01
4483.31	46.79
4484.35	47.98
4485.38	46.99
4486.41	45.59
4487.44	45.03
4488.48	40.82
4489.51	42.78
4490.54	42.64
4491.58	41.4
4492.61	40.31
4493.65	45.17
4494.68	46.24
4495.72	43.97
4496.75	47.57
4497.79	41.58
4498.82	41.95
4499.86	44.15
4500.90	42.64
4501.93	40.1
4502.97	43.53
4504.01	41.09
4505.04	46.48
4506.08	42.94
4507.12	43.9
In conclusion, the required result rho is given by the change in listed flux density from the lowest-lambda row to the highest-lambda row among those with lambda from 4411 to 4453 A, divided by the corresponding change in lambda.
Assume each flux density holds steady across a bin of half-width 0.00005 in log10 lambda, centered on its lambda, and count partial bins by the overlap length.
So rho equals 0.12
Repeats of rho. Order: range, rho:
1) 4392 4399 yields 1.53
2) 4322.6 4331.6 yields 0.33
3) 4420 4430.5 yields -0.02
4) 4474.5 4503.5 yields 0.10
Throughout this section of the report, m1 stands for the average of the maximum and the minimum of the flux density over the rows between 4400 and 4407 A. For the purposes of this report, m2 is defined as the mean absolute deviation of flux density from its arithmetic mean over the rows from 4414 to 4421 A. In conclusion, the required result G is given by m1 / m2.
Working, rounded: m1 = 35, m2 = 1.2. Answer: 29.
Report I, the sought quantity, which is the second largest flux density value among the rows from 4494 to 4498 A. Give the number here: 46.24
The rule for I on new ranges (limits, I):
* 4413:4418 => 38.16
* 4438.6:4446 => 39.86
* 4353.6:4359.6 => 40.13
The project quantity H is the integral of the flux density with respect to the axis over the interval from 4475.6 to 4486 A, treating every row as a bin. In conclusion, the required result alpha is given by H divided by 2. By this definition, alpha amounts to 231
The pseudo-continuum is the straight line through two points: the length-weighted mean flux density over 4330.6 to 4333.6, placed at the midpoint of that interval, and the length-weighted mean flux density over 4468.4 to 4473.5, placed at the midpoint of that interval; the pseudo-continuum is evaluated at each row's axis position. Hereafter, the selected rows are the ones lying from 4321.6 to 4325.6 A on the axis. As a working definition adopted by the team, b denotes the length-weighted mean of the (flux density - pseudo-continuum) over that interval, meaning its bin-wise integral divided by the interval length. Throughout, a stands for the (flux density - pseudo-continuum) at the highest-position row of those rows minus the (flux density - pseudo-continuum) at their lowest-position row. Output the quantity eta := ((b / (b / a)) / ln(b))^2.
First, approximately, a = -3.4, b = 0.4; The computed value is 11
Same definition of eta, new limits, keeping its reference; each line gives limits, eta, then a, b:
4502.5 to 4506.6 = 0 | -0.7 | 0.0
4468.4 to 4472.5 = 0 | -1.6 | 0.1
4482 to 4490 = 14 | -3.5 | 2.6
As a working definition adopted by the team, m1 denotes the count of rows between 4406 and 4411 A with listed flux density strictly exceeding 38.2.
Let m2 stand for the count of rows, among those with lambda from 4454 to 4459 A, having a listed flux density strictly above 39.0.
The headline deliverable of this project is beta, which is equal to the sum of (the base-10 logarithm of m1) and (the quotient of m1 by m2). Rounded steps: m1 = 1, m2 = 2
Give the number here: 0.5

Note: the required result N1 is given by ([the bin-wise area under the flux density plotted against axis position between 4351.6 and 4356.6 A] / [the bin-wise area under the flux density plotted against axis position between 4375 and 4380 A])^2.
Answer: 0.84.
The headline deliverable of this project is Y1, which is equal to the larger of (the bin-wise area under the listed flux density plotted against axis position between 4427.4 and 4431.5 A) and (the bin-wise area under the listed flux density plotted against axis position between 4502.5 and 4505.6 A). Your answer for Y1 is 159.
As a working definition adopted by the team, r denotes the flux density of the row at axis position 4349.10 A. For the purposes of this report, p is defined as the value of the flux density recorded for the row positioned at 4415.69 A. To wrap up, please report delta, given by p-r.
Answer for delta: 4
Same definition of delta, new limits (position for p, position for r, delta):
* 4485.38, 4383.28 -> 7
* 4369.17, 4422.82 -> -6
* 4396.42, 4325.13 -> -2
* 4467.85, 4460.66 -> 3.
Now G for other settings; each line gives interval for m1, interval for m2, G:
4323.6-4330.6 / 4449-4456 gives 6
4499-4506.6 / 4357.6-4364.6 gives 17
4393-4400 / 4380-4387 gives 18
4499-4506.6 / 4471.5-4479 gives 57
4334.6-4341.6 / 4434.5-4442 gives 4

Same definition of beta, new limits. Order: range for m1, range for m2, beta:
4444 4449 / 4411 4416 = 2.3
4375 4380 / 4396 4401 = 3.5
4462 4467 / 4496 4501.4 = 1.4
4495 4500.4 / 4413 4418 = 5.7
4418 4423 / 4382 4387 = 1.3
